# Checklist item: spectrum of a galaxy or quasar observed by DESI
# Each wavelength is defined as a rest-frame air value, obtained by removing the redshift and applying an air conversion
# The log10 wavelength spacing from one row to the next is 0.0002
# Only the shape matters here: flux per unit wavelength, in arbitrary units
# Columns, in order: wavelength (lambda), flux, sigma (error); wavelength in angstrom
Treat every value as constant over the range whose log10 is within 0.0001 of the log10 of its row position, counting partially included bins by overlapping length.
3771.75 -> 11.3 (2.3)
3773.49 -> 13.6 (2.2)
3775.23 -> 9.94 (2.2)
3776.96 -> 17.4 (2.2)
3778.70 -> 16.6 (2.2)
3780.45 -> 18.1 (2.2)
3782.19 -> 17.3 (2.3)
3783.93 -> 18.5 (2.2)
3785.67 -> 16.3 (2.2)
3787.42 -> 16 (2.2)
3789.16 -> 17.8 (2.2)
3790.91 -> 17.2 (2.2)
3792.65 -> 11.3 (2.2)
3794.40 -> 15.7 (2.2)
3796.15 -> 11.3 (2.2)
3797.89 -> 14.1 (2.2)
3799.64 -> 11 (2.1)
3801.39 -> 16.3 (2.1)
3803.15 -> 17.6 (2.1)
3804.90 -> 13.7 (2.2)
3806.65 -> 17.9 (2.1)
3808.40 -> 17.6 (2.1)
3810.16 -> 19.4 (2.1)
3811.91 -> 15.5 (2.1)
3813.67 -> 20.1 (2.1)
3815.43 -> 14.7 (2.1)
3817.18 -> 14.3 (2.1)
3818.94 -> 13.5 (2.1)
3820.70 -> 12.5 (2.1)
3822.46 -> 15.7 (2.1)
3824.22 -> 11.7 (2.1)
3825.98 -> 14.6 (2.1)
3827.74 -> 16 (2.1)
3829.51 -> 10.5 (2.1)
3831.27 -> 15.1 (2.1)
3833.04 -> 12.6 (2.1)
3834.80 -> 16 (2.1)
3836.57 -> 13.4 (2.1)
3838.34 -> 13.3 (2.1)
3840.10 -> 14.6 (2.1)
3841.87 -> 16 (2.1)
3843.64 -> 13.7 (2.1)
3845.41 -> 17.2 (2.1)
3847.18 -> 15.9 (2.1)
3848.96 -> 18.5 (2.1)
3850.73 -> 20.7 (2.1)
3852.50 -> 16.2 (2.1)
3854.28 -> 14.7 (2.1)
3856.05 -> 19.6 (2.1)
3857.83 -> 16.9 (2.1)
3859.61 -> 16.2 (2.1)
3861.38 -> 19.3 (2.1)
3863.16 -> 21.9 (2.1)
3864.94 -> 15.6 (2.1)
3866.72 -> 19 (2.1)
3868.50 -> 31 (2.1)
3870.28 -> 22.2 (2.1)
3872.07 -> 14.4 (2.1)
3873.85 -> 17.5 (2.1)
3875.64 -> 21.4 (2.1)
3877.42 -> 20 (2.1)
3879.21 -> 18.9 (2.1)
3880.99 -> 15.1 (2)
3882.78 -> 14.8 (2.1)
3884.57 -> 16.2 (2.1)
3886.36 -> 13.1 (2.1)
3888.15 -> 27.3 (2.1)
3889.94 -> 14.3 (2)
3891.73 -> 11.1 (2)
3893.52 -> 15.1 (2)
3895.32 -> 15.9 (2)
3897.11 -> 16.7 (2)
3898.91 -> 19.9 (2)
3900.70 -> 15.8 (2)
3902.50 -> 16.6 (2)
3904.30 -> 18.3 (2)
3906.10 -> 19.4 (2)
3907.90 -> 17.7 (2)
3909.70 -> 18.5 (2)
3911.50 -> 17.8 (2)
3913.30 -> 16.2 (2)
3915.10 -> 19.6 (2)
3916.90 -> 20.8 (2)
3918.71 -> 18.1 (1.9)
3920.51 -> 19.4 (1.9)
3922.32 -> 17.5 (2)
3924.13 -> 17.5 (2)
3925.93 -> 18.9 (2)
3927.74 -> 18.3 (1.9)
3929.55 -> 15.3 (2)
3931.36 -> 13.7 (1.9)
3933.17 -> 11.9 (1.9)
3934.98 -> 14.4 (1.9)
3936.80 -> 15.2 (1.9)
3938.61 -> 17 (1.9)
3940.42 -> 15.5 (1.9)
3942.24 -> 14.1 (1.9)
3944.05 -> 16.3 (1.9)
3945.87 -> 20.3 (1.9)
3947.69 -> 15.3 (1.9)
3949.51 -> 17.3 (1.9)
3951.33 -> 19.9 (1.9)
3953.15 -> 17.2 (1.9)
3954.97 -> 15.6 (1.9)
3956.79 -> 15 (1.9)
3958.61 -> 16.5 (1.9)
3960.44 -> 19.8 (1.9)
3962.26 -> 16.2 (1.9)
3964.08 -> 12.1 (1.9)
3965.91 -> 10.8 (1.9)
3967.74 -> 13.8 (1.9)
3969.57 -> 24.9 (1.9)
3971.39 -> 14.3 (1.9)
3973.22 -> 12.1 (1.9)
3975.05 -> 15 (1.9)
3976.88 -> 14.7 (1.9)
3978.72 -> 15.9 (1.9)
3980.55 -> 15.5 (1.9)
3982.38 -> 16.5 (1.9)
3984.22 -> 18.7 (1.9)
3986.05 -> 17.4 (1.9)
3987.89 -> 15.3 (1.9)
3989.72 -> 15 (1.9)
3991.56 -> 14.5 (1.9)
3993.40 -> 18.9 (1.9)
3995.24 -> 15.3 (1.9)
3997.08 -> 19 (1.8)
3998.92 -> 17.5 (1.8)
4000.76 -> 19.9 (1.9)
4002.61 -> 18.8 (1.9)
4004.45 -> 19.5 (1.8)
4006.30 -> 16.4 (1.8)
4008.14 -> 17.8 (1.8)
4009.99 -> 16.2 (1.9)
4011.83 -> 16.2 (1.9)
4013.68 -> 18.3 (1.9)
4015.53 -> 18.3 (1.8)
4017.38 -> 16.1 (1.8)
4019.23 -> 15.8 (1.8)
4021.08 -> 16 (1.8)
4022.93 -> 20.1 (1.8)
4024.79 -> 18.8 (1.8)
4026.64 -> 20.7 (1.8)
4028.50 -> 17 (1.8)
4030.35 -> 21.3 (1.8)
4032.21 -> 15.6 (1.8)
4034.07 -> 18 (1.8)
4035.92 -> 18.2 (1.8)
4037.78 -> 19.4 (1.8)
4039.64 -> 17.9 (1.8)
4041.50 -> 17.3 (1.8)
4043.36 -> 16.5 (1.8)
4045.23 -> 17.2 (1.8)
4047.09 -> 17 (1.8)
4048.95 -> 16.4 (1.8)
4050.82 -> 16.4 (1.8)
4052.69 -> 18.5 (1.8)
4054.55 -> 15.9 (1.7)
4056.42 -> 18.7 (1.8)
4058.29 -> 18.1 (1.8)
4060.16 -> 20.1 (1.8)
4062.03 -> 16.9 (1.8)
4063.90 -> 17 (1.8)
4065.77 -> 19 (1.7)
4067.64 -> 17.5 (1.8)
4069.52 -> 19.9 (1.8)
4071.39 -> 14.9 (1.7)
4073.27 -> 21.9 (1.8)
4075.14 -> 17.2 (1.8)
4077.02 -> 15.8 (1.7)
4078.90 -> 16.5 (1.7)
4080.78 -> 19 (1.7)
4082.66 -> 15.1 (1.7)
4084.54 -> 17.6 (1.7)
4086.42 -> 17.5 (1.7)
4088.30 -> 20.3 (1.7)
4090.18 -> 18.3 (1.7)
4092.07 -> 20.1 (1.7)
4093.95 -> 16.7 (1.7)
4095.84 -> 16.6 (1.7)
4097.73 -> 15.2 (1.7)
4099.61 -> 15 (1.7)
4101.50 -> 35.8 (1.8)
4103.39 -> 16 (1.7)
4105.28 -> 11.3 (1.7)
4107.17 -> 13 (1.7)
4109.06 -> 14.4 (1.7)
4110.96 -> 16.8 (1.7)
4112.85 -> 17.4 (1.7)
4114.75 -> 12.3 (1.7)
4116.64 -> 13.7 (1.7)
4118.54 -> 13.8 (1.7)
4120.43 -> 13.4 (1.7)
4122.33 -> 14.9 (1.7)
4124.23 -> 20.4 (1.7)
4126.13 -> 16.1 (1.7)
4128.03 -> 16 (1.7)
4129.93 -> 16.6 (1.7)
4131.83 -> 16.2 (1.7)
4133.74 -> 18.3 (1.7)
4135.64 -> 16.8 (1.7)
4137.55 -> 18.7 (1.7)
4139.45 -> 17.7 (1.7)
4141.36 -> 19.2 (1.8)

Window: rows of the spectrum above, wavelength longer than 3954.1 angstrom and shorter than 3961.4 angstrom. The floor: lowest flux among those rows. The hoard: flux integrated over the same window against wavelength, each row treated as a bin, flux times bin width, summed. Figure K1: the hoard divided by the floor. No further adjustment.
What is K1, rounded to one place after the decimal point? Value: 8.1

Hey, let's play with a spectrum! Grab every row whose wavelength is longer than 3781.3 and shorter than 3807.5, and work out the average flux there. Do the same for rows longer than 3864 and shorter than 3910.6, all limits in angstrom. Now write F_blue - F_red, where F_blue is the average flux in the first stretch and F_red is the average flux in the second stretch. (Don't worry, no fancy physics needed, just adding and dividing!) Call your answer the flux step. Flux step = -2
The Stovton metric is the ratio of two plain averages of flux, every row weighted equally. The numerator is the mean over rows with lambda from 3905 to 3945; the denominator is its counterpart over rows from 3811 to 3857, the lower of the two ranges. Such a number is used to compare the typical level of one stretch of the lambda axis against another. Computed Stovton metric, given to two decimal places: 1.11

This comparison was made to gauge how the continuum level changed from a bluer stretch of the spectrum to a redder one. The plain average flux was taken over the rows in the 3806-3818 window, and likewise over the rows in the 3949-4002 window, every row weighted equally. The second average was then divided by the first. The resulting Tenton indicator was 0.96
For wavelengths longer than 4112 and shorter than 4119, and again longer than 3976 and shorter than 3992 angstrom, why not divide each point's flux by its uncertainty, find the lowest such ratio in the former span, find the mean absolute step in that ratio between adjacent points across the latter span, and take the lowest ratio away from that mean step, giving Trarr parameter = -6.6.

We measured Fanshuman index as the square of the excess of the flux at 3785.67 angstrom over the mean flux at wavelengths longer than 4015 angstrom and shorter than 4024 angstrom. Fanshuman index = 0.9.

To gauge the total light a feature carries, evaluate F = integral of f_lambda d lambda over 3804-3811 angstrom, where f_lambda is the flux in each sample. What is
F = 120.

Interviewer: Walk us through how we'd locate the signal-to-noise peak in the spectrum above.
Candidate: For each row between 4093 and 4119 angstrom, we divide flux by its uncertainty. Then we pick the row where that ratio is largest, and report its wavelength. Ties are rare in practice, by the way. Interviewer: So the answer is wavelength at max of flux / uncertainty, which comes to 4101.50 angstrom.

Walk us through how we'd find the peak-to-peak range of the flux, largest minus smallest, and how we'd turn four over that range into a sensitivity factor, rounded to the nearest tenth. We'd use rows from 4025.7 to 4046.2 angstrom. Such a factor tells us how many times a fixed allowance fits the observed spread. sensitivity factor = 0.7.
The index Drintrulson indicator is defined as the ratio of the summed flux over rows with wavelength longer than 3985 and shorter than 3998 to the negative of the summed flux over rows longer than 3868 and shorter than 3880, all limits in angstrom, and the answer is -0.79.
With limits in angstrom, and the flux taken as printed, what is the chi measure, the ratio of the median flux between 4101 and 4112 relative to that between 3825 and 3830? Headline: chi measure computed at 1.04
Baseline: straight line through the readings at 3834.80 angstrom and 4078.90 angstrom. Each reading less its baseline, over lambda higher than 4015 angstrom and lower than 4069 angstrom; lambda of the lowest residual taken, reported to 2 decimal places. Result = 4032.21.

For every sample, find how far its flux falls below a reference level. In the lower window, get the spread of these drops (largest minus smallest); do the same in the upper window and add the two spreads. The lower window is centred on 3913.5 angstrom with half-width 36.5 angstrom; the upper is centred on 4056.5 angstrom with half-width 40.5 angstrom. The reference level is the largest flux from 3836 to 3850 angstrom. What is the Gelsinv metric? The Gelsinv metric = 23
